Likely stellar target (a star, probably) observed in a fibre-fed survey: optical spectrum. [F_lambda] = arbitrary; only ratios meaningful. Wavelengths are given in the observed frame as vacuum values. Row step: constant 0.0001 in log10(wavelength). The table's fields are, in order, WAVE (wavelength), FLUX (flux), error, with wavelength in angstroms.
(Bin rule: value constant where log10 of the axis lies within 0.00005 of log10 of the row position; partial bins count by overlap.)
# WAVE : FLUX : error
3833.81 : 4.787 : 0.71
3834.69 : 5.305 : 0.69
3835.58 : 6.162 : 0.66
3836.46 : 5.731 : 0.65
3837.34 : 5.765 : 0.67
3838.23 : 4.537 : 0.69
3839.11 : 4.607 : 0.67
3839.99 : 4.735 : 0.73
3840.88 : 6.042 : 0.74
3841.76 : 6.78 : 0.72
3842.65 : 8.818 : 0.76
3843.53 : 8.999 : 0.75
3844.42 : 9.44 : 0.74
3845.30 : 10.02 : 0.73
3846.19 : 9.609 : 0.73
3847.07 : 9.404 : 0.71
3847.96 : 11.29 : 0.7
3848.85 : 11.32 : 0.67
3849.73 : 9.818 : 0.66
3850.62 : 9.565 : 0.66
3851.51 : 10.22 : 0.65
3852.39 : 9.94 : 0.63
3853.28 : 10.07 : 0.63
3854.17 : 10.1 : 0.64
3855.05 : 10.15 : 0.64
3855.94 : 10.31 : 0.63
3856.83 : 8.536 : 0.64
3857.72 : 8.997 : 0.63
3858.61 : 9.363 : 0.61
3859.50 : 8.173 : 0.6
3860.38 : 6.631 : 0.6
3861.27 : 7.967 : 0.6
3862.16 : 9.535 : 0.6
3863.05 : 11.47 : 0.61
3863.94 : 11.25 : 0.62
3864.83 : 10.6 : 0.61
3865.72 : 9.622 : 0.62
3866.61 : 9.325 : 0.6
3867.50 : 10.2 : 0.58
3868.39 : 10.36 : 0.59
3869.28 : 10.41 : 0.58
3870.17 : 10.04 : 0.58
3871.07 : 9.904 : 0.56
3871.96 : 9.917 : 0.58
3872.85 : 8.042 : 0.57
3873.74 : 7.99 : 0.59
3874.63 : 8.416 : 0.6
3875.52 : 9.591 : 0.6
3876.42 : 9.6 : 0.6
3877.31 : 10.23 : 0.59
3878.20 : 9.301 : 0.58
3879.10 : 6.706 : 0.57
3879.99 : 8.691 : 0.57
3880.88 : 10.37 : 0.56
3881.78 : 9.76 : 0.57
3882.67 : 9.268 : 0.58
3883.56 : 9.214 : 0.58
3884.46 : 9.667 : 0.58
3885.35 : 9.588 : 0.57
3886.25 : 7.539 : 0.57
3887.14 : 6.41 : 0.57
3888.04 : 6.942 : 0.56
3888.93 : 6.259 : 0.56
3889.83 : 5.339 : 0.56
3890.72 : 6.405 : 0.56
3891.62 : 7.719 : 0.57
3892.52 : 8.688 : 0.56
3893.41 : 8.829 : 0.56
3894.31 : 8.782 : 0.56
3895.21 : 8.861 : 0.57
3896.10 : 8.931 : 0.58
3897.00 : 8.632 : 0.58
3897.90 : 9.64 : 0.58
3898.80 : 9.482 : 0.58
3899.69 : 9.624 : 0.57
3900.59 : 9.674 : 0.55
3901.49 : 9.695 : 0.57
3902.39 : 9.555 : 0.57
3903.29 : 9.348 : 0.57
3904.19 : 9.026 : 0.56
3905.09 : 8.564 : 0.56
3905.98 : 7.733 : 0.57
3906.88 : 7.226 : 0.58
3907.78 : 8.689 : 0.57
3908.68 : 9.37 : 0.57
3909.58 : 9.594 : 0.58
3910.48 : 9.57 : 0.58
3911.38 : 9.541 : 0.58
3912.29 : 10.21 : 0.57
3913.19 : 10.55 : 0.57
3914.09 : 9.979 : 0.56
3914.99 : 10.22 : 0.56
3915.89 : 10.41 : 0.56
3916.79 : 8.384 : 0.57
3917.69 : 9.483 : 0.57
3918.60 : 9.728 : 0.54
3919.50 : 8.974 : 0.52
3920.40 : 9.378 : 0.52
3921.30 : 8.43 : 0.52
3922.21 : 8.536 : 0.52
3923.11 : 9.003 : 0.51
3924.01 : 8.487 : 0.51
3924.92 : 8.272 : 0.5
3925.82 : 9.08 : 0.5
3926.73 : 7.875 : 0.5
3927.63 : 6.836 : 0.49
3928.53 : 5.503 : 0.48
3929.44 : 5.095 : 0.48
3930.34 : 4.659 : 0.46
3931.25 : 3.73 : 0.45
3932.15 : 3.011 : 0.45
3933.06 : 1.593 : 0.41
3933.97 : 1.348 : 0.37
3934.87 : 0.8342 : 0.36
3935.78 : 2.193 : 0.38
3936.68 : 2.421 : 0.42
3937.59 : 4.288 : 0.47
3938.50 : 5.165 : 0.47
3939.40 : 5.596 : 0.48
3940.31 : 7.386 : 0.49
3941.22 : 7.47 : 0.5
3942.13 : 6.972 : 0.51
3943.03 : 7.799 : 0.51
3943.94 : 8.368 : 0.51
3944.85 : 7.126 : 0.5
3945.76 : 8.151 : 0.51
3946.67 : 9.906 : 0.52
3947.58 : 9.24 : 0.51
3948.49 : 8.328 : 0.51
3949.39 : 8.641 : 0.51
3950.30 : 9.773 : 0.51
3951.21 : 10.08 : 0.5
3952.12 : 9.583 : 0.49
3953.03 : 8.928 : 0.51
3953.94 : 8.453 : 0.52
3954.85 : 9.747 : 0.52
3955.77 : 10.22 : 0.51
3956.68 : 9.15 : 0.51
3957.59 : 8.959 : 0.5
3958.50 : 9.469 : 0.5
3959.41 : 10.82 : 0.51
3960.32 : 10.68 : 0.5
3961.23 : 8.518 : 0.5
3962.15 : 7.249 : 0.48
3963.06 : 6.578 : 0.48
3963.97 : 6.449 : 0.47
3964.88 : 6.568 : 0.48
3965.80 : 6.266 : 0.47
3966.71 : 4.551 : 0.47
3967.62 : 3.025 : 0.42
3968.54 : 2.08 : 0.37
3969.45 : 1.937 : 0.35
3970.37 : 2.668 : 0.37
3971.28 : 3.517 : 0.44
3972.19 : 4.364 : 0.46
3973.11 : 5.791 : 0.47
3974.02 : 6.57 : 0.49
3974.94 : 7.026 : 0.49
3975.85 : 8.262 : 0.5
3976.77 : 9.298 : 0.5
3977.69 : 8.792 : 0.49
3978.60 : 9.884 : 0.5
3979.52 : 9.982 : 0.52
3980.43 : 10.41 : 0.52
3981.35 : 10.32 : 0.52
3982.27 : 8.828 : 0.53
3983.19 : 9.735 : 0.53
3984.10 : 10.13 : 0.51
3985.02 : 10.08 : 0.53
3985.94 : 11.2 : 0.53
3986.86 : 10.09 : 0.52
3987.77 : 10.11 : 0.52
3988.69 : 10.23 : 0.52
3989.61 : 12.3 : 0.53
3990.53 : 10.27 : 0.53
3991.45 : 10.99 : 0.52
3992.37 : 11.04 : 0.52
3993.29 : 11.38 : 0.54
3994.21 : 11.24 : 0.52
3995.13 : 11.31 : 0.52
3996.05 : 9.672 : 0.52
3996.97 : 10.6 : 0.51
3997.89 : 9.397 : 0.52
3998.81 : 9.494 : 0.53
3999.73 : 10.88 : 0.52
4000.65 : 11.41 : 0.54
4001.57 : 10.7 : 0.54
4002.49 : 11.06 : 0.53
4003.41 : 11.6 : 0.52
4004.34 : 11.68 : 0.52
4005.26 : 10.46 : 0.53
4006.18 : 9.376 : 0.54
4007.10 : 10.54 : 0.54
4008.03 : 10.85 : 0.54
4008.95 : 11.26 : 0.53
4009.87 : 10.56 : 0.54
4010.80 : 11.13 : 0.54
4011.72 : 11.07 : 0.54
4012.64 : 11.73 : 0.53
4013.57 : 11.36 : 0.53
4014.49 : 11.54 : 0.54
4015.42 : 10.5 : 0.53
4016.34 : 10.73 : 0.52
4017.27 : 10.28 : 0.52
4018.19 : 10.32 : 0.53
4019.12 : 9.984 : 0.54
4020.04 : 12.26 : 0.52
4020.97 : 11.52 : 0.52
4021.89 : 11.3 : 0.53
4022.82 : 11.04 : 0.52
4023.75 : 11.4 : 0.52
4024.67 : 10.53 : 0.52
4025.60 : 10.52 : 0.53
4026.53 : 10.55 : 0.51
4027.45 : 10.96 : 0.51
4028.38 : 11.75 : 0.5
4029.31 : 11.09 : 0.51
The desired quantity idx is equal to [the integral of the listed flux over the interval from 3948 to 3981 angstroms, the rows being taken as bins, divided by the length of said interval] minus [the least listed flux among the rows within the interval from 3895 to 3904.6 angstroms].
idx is -1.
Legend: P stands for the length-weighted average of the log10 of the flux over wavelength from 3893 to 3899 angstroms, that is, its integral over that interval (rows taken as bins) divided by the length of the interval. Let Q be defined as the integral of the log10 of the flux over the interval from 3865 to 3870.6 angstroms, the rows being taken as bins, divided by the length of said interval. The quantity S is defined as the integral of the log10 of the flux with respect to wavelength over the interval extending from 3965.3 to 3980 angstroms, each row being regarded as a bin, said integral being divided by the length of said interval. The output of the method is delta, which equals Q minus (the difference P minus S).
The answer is 0.8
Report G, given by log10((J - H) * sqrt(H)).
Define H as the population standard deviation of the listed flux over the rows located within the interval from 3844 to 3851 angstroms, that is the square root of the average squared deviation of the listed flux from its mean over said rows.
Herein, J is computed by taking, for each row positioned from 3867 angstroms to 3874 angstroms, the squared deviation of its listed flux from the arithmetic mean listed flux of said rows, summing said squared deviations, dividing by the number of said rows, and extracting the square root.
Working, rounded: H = 0.74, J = 0.94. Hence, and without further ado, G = -0.78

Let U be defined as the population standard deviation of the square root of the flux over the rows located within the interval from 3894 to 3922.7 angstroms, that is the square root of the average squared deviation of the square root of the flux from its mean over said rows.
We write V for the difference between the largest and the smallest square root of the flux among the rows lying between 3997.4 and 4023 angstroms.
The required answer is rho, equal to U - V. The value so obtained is -0.32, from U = 0.12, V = 0.44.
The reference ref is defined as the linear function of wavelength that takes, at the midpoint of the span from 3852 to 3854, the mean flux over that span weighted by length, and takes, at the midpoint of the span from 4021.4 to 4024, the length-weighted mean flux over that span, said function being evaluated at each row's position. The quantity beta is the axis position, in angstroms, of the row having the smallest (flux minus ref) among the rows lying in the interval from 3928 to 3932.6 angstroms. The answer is 3932.15 angstroms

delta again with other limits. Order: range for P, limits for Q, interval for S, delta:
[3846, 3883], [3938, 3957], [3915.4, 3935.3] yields 0.7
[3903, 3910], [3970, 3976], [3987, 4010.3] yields 0.8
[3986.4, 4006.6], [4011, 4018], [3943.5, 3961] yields 1.0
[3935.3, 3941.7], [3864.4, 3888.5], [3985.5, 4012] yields 1.3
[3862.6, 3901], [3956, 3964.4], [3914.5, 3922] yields 1.0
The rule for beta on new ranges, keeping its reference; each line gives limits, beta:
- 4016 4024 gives 4019.12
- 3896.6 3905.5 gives 3905.09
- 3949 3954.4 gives 3953.94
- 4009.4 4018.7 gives 4017.27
